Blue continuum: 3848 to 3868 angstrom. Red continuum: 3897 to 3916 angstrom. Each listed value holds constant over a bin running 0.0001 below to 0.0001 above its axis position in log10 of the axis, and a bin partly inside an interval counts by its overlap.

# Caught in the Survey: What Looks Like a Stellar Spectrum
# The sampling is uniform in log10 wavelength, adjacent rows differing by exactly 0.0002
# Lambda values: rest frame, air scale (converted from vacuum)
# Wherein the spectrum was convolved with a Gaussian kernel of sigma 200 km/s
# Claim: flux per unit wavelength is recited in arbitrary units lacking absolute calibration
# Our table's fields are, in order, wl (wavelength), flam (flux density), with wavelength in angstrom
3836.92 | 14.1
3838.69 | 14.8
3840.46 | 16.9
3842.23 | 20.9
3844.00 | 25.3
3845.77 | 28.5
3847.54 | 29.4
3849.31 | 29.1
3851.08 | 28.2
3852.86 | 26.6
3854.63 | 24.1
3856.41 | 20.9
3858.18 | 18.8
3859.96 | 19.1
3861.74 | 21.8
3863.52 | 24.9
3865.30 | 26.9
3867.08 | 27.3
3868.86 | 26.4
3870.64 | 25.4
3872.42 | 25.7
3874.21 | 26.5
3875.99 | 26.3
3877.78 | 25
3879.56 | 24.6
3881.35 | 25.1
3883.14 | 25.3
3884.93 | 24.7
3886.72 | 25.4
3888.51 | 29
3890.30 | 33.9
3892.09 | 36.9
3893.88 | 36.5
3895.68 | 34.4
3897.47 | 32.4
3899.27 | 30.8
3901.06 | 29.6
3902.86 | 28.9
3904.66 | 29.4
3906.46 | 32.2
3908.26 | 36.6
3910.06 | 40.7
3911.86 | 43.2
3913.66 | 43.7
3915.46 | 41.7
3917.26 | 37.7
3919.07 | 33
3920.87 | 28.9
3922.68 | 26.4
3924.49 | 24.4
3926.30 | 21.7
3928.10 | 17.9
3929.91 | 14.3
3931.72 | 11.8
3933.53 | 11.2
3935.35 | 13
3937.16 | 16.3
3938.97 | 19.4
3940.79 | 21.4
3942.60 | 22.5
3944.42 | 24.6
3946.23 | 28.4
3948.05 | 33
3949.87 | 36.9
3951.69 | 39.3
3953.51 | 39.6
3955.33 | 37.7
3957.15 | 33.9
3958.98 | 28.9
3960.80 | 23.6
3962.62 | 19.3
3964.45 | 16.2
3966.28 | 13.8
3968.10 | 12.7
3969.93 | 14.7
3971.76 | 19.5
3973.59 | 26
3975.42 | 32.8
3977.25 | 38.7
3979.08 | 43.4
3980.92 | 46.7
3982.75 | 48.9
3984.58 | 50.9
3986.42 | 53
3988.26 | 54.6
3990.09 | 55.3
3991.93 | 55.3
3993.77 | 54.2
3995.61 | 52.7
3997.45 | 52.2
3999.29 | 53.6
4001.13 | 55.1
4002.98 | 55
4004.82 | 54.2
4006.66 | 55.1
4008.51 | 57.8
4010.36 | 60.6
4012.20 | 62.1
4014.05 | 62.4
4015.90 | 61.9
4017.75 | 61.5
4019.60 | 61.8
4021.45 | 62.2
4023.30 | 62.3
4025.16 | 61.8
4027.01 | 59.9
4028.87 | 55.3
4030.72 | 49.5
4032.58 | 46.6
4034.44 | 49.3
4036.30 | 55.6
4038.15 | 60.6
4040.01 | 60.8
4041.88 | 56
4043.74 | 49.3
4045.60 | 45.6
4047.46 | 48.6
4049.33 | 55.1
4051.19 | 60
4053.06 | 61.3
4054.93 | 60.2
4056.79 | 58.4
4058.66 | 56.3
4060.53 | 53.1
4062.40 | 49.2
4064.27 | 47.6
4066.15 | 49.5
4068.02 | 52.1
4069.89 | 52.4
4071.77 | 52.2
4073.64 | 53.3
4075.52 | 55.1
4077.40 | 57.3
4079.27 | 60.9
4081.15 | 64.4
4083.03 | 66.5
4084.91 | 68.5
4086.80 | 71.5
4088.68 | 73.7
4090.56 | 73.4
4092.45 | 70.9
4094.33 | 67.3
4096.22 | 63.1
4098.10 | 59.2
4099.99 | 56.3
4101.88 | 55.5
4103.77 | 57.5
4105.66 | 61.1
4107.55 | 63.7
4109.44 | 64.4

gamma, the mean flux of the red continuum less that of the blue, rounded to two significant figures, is 11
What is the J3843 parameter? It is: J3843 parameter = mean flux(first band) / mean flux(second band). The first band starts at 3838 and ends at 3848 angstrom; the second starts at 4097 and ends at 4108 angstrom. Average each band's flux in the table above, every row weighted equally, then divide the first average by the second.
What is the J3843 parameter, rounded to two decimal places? 0.38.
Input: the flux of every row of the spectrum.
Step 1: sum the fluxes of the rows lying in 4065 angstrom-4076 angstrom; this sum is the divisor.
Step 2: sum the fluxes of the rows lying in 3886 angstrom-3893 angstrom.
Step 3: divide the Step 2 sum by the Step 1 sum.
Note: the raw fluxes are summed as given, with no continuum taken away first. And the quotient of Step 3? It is 0.40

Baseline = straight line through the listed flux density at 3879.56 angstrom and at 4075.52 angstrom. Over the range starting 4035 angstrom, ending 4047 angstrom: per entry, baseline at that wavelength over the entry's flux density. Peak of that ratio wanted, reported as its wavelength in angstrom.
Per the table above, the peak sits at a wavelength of 4045.60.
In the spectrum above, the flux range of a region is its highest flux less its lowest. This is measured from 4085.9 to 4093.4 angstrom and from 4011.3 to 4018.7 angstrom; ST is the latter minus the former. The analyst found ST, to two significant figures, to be -1.9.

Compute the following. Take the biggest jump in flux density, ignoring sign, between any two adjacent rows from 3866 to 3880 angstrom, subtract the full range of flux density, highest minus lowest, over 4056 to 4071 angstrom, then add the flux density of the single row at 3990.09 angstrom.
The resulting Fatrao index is 46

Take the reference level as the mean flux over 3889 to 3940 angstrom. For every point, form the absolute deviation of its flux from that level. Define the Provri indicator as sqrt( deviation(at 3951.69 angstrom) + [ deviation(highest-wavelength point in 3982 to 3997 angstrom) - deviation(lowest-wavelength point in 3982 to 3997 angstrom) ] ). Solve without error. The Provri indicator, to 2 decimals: 3.78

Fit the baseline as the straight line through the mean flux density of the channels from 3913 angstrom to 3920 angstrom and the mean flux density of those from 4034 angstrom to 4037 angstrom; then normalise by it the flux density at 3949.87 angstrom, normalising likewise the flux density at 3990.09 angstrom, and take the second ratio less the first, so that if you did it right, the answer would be 0.3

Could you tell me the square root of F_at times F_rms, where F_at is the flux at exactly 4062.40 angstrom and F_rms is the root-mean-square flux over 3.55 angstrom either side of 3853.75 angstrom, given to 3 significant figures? 35.1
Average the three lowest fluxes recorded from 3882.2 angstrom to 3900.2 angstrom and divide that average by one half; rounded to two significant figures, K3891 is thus 50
